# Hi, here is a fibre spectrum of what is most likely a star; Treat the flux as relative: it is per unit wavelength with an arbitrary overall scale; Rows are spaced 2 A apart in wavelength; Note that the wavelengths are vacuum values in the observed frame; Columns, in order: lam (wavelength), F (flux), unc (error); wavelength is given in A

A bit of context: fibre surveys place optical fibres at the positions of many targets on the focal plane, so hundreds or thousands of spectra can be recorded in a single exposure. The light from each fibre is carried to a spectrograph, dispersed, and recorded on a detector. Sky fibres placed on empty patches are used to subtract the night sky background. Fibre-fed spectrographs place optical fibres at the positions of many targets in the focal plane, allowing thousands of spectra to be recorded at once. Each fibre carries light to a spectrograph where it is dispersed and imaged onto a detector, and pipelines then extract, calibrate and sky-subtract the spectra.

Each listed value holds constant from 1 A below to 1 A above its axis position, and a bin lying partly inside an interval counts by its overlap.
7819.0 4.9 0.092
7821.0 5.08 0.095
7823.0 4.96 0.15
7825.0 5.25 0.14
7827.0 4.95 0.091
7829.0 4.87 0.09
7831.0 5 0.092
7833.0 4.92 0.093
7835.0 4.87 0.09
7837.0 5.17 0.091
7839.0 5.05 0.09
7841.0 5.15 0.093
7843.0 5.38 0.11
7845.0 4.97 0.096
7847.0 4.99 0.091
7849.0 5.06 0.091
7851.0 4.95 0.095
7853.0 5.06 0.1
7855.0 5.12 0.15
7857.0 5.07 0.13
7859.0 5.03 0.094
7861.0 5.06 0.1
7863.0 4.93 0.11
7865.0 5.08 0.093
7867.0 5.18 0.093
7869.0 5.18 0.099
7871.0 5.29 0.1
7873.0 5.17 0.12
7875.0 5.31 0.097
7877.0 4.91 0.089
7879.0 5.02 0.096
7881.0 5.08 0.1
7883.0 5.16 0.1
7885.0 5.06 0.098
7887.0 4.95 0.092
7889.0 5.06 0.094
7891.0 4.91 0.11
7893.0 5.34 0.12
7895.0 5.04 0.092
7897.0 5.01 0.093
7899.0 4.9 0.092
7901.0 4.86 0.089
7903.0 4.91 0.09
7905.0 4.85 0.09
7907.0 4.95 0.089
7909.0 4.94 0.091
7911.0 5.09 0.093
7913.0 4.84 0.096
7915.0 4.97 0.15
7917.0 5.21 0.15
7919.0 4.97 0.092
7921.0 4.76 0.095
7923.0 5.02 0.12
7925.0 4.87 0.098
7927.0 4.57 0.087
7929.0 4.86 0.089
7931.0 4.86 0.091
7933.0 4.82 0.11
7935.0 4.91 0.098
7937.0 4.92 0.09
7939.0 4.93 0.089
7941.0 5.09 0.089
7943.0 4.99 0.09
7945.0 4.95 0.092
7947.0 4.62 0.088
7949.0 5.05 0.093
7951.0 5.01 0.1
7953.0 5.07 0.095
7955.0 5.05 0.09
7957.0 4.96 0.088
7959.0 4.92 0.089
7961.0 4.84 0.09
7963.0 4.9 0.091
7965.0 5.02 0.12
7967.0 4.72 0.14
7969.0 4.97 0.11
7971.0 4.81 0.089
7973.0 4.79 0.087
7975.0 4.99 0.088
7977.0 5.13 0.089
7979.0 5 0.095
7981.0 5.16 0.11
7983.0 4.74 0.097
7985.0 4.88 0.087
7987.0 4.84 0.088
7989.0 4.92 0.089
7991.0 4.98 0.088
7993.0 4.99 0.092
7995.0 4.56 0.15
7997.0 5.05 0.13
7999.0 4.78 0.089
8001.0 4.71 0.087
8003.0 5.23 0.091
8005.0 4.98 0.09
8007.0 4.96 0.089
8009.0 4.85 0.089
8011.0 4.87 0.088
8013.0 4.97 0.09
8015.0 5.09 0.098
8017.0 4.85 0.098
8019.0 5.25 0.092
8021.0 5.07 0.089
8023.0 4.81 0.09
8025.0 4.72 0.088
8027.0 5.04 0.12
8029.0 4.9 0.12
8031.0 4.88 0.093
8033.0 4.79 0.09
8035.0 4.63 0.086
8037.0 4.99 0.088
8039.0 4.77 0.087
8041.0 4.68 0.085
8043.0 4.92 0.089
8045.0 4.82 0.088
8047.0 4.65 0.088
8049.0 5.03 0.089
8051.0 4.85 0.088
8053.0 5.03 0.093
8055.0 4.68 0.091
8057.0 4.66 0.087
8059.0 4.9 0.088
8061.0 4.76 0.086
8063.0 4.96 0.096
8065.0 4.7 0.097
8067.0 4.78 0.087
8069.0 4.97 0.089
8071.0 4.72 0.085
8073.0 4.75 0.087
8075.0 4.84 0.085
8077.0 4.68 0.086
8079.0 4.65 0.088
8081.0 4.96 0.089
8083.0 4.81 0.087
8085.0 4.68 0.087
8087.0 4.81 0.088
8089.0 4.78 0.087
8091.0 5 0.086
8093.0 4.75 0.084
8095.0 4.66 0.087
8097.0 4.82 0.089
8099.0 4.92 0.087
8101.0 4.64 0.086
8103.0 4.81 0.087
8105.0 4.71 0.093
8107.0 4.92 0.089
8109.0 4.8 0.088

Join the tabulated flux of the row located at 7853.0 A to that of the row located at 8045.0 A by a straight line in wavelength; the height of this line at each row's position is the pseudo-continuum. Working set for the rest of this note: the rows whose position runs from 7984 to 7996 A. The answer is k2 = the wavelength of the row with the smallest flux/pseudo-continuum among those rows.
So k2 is 7995.0 A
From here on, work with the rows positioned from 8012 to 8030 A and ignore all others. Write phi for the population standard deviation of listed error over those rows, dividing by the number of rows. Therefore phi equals 0.012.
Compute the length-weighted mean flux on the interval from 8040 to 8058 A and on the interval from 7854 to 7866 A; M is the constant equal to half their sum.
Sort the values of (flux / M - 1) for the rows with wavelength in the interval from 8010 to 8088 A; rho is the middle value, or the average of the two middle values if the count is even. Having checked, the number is -0.022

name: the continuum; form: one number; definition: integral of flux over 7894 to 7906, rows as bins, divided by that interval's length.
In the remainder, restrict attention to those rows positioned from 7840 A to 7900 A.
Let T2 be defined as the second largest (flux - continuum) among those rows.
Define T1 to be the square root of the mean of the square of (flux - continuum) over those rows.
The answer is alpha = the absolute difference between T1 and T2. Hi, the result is 0.21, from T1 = 0.20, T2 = 0.41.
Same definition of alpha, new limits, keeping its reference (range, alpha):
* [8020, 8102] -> 0.06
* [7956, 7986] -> 0.08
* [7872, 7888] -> 0.05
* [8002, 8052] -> 0.14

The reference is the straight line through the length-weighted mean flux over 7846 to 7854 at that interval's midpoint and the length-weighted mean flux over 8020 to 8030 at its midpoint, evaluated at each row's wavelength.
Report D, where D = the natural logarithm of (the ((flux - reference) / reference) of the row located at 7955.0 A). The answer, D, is -3.91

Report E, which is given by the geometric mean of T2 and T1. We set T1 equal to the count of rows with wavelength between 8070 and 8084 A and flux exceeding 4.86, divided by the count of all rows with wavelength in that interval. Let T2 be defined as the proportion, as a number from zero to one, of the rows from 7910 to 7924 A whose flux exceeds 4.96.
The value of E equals 0.3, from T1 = 0.1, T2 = 0.7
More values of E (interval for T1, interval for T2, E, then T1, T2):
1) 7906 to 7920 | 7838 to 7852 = 0.9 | 0.9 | 0.9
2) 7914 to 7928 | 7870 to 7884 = 0.8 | 0.7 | 0.9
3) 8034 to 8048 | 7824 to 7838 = 0.3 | 0.3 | 0.4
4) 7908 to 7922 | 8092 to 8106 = 0.0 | 0.7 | 0.0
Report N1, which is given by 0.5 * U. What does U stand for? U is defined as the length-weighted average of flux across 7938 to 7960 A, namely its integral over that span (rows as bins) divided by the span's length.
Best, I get 2.48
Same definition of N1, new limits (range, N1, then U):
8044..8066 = 2.41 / 4.82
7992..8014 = 2.45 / 4.90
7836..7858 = 2.54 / 5.09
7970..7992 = 2.47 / 4.93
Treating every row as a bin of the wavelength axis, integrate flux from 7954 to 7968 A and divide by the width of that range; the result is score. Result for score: 4.92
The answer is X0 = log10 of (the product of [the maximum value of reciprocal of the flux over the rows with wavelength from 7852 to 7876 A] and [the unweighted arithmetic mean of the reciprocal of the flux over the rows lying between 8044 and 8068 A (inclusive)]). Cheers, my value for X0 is -1.38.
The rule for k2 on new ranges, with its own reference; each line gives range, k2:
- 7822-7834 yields 7829.0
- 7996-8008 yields 8001.0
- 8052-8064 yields 8057.0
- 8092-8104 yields 8101.0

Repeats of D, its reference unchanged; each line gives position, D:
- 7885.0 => -4.32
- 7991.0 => -4.57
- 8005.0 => -4.41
